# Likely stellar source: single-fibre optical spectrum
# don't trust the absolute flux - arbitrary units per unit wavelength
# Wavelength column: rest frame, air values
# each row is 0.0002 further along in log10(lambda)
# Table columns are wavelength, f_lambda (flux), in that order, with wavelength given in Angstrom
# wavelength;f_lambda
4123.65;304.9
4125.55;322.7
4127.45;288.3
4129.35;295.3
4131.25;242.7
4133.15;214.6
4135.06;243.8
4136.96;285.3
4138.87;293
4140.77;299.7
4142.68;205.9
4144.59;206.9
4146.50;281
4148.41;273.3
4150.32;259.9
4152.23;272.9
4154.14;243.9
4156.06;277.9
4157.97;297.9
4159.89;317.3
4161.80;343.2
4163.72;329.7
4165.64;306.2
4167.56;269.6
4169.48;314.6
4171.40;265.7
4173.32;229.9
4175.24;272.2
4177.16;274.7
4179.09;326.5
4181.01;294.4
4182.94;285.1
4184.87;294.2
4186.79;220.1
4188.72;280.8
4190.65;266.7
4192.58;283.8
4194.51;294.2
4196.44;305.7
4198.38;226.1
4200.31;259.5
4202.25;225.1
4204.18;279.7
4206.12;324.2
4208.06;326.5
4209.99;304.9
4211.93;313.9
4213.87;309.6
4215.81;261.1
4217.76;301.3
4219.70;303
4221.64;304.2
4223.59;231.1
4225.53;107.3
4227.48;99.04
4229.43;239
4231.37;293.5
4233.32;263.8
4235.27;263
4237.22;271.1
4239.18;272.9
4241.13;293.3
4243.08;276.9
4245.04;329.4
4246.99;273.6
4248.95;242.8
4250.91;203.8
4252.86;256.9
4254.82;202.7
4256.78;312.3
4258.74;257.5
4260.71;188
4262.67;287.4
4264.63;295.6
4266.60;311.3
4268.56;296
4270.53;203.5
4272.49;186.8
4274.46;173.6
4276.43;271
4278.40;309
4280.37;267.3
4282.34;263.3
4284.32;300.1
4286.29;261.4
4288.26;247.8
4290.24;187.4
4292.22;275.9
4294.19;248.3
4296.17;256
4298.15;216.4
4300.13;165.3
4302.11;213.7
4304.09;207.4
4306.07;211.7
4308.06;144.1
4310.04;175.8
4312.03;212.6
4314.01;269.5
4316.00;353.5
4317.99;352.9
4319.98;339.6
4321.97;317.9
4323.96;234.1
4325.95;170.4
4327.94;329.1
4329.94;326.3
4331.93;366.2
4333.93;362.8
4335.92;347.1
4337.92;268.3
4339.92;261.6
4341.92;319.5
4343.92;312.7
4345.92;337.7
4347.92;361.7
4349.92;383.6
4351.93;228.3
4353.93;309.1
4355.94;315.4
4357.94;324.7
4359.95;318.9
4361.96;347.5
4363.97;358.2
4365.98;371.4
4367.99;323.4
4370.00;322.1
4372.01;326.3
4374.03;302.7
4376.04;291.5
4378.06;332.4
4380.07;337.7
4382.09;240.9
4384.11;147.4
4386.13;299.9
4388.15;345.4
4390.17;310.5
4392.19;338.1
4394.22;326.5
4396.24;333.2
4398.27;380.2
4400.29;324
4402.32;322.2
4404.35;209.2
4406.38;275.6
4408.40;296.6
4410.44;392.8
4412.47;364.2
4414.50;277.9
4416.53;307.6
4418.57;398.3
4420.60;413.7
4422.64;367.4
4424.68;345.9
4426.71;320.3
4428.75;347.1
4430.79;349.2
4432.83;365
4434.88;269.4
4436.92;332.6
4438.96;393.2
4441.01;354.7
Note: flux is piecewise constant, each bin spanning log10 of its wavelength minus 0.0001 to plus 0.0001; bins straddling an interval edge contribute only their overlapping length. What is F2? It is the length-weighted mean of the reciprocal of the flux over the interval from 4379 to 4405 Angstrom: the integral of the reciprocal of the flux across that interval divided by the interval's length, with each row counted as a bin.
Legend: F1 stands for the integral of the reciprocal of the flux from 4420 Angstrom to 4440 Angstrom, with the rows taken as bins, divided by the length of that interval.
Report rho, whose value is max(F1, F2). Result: 0.0035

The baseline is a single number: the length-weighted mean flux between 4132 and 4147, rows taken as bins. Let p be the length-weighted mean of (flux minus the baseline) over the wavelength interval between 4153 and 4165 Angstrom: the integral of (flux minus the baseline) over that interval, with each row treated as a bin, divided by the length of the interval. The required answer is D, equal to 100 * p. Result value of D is 4856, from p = 49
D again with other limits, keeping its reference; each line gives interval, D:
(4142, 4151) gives -660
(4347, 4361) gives 6730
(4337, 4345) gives 3845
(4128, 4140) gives 1112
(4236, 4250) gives 2654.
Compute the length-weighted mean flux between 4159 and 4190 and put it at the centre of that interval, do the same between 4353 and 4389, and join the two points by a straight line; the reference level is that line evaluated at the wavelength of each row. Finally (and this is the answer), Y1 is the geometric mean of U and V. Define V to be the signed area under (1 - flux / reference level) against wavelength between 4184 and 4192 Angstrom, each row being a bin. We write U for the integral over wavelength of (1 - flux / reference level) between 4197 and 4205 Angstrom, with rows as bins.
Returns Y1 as 0.88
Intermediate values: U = 1.1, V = 0.7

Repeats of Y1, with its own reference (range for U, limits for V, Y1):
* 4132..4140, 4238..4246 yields 0.28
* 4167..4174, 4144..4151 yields 0.53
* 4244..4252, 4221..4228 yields 1.56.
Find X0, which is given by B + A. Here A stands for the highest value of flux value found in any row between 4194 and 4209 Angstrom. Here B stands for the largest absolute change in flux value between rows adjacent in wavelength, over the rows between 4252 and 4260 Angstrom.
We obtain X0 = 436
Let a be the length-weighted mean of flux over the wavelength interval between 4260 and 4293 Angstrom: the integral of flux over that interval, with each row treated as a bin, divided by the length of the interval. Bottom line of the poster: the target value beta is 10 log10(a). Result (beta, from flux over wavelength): 24.1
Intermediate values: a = 255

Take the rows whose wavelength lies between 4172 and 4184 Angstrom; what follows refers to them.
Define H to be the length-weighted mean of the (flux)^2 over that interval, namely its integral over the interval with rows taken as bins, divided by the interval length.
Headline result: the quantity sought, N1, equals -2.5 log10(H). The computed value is -12.2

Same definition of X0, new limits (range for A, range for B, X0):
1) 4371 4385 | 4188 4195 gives 355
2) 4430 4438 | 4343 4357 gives 520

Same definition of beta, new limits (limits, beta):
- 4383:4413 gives 24.9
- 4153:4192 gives 24.6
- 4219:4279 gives 24.0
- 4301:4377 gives 24.7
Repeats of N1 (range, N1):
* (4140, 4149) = -12.0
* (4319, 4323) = -12.6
